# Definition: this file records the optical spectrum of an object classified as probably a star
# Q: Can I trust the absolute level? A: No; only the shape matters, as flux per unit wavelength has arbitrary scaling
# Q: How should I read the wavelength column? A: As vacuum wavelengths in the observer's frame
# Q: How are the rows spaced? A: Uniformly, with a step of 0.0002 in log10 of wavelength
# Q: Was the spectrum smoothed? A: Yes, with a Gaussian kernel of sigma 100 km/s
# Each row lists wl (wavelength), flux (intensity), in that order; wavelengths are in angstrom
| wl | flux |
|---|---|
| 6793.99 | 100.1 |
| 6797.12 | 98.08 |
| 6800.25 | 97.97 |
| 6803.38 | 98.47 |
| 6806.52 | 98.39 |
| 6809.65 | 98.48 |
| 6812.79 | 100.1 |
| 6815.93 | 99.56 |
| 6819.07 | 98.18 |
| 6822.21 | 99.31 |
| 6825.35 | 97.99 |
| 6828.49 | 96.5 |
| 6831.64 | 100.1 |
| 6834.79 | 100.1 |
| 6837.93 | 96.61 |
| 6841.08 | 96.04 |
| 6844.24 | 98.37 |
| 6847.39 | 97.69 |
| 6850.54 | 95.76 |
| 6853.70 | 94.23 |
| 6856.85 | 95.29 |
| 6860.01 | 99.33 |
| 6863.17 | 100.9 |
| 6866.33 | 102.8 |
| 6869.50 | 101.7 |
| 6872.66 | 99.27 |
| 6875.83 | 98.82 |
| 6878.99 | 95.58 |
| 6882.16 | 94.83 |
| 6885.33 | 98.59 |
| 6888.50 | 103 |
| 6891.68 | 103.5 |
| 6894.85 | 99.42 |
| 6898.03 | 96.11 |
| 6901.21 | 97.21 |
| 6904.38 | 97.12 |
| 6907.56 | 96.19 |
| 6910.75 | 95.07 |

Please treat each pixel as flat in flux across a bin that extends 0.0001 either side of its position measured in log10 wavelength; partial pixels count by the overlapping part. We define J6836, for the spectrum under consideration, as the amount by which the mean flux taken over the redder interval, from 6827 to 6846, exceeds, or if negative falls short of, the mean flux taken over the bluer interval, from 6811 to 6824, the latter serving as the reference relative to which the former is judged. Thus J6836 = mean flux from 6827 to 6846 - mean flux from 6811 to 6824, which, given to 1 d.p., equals -1.3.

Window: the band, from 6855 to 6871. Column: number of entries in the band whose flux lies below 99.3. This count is 1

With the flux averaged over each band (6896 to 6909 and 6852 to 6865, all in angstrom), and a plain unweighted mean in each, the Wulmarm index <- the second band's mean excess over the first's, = 0.8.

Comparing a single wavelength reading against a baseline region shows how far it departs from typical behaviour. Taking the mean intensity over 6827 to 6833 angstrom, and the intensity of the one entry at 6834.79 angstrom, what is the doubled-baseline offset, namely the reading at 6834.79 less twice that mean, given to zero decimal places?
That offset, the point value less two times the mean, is -96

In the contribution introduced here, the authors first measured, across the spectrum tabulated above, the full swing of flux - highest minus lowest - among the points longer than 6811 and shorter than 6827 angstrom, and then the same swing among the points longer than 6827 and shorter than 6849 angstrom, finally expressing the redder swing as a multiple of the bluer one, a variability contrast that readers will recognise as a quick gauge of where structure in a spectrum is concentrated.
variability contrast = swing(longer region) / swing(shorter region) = 1.92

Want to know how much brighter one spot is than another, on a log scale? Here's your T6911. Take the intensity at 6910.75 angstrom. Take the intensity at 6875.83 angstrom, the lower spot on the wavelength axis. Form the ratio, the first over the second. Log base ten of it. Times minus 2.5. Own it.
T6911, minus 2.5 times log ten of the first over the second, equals 0.04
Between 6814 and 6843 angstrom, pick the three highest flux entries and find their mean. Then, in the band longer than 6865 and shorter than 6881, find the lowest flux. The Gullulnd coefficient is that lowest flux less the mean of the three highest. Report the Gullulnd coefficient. -4.3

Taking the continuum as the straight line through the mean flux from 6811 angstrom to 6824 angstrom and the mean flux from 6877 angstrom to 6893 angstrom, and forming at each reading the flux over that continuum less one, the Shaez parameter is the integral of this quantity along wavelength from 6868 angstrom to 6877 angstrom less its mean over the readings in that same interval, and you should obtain 0.07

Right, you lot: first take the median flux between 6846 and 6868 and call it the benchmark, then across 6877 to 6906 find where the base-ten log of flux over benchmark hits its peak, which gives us 6891.68 angstrom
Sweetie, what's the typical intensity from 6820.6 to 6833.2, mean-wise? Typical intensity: 98.5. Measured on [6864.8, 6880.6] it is 99.6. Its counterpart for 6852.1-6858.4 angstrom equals 94.8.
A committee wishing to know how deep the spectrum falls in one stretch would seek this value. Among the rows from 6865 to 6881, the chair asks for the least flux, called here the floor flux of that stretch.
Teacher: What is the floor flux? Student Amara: 95.58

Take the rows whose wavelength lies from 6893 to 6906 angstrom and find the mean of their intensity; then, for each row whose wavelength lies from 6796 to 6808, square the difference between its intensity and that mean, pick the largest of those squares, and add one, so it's 2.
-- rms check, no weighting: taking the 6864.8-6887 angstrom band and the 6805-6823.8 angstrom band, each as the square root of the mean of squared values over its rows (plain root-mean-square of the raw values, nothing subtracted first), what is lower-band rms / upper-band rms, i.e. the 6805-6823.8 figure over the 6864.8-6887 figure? 1.00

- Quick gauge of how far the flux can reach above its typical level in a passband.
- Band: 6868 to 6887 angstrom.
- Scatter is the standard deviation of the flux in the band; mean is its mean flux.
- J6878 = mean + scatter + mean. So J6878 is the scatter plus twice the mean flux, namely 199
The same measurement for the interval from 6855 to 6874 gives 202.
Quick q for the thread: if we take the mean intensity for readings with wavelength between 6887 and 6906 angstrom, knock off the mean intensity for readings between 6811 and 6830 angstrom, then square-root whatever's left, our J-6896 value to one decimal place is 0.9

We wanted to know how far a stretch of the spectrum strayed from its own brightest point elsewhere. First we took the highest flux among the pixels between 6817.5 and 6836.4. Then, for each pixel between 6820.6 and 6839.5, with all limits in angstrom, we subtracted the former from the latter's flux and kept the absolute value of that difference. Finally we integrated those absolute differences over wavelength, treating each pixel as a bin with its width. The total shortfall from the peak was 31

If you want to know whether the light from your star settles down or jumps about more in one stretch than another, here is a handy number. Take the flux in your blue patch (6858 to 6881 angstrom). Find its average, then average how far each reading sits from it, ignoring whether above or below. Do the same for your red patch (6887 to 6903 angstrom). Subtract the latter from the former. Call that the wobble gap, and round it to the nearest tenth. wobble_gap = -1.0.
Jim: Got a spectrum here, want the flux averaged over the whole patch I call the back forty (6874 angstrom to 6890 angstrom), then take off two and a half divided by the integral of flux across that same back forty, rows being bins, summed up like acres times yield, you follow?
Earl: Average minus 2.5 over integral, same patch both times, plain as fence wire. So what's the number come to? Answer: 98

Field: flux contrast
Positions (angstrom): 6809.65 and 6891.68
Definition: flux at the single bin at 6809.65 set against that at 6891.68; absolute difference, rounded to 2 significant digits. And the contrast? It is 5.0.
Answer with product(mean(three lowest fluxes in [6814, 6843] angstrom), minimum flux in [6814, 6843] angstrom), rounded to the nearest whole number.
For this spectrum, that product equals 9257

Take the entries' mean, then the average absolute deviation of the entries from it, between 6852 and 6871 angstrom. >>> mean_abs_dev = 2.9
